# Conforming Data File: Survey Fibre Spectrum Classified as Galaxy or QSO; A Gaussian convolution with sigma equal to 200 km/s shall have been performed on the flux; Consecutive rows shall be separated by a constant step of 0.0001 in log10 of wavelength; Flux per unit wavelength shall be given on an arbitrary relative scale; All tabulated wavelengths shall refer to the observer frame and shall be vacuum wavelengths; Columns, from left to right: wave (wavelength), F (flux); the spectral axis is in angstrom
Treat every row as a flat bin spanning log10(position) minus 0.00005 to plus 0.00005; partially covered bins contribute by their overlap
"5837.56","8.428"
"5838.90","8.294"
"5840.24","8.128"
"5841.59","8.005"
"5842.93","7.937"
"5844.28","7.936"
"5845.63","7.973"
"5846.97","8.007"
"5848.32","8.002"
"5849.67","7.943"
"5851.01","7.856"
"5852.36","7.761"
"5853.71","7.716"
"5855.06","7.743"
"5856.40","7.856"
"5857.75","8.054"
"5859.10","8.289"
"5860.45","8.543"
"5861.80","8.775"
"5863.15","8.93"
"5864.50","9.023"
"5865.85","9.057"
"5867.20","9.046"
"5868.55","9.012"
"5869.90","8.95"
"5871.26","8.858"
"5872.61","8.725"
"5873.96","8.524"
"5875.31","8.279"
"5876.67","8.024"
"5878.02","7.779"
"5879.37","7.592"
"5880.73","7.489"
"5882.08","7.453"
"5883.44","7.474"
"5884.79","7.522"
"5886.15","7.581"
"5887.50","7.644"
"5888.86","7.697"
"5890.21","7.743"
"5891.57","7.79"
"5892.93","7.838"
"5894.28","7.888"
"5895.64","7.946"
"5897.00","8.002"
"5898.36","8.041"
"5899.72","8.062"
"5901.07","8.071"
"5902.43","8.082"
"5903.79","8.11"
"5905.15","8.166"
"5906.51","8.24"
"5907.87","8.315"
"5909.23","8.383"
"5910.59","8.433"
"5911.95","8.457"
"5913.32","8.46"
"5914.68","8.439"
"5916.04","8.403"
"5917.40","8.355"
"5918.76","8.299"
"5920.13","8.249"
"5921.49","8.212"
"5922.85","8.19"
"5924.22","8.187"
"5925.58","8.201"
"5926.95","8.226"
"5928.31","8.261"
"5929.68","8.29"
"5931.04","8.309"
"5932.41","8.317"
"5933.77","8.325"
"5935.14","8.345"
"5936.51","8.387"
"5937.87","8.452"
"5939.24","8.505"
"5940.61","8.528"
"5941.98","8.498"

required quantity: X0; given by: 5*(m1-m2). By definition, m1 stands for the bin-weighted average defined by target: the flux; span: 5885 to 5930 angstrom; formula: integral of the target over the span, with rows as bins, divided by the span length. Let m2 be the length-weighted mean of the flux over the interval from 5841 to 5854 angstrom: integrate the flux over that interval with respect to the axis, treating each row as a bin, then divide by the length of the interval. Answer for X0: 1.0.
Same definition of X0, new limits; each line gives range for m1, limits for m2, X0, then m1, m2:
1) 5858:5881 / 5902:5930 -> 1.2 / 8.5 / 8.28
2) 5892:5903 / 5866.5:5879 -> -2.8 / 8.0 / 8.56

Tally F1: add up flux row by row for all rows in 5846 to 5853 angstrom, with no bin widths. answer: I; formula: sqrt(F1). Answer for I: 6.3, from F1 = 40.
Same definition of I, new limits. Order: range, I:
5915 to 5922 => 6.4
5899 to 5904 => 5.7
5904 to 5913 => 7.1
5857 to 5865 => 7.2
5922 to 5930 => 7.0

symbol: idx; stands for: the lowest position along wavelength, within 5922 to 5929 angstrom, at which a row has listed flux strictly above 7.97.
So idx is 5922.85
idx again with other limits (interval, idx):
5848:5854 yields 5848.32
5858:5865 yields 5859.10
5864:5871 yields 5864.50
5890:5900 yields 5897.00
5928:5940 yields 5928.31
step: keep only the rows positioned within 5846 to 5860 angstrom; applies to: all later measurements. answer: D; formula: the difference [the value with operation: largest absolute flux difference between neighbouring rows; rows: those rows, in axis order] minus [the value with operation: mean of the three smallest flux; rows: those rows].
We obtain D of -7.5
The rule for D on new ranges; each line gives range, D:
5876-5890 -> -7.2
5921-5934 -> -8.2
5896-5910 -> -8.0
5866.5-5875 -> -8.5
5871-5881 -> -7.4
